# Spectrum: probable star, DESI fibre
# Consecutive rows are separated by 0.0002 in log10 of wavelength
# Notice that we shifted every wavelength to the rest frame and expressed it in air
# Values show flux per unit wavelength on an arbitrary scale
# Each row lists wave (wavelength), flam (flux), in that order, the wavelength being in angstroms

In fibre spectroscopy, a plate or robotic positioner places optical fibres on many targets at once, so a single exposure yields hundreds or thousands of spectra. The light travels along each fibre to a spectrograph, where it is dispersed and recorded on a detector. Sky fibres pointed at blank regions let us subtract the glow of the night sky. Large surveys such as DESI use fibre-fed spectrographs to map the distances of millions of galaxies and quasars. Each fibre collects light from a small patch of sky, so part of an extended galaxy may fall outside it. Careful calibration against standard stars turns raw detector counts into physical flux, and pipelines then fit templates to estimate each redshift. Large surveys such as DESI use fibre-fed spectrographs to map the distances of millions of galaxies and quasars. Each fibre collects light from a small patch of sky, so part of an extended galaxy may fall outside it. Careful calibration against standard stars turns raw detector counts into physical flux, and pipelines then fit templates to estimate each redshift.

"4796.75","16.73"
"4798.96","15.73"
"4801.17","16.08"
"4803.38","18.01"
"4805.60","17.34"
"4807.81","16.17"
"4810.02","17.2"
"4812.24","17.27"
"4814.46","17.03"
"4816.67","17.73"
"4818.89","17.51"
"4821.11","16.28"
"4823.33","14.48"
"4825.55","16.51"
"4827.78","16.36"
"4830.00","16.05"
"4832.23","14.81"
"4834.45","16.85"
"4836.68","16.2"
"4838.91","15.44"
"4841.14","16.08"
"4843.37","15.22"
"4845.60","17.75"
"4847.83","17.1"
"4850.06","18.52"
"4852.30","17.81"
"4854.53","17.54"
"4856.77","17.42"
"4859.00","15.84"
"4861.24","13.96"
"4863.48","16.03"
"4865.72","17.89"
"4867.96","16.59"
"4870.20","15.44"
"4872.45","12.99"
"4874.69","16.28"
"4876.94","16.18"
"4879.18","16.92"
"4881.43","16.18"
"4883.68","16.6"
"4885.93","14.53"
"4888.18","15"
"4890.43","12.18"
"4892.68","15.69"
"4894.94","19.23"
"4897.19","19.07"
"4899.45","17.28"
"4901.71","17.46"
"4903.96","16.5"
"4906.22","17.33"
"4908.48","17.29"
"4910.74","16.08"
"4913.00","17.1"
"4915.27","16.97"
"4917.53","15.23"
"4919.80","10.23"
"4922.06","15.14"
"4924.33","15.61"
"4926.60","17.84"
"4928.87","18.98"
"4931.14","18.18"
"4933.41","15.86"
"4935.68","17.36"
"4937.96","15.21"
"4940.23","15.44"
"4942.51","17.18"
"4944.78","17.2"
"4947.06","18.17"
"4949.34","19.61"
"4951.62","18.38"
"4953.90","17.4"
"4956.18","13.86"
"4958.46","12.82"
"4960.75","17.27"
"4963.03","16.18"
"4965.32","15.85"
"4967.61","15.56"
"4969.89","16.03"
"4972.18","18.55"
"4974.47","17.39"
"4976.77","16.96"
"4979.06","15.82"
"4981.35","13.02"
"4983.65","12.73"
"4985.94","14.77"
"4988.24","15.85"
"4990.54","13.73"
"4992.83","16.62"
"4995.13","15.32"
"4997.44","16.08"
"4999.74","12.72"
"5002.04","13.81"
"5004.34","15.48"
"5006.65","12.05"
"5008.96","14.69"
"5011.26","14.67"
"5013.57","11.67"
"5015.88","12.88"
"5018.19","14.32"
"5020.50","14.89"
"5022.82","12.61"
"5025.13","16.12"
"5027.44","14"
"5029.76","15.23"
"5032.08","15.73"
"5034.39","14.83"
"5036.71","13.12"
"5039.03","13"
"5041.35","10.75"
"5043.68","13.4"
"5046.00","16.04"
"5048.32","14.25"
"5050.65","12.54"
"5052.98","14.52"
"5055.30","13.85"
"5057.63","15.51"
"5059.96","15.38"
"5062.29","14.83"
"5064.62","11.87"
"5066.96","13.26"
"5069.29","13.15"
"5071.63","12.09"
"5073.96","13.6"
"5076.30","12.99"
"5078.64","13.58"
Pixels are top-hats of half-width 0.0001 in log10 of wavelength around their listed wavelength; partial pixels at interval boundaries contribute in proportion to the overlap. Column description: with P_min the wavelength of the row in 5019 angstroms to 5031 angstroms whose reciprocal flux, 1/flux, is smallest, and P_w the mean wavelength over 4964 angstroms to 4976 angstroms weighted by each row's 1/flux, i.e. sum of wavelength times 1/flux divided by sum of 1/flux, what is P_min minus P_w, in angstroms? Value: 55.4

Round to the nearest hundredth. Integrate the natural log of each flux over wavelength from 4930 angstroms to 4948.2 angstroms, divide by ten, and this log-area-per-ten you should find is 5.13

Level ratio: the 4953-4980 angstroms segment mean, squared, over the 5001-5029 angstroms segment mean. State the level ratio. 18.7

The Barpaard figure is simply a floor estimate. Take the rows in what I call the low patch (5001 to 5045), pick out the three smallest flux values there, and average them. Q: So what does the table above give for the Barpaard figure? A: 11.5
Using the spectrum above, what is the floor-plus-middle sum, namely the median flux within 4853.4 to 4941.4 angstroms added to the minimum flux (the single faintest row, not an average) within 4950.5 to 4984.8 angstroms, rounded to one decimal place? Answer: 29.0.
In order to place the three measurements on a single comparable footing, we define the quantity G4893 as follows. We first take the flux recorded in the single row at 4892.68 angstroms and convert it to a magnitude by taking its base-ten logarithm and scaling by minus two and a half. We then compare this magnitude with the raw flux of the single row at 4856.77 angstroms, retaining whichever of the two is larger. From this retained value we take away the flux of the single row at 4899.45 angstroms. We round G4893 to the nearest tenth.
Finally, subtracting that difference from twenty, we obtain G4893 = 19.9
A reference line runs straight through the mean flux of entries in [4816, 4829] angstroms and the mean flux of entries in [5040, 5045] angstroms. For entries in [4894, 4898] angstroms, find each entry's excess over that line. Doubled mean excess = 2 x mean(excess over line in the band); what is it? 8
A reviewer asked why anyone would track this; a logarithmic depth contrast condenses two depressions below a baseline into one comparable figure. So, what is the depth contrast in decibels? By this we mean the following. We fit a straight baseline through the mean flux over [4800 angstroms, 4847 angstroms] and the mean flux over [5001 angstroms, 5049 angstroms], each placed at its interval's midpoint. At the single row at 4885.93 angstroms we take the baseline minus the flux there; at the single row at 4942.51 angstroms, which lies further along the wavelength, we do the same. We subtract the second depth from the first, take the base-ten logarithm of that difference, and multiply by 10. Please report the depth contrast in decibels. 5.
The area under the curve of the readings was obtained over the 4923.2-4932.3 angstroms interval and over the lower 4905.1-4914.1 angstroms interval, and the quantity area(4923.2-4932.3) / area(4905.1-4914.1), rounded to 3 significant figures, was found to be 1.05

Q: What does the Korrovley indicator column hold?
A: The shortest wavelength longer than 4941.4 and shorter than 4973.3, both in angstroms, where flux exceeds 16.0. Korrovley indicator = 4942.51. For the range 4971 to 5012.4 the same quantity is 4972.18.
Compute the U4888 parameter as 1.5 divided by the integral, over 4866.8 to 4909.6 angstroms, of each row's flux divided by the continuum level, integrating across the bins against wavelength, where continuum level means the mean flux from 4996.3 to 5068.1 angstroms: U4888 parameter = 0.0302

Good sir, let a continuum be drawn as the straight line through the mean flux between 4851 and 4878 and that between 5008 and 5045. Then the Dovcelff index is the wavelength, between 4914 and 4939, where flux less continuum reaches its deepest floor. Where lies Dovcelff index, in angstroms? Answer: 4919.80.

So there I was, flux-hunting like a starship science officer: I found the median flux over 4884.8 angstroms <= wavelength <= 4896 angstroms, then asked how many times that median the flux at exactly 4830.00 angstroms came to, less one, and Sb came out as 0.07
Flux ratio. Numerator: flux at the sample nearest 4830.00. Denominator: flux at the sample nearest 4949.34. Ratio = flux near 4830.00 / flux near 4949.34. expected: 0.82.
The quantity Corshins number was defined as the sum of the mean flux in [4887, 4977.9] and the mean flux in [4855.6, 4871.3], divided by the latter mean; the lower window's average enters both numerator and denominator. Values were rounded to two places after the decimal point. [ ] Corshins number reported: 2.02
